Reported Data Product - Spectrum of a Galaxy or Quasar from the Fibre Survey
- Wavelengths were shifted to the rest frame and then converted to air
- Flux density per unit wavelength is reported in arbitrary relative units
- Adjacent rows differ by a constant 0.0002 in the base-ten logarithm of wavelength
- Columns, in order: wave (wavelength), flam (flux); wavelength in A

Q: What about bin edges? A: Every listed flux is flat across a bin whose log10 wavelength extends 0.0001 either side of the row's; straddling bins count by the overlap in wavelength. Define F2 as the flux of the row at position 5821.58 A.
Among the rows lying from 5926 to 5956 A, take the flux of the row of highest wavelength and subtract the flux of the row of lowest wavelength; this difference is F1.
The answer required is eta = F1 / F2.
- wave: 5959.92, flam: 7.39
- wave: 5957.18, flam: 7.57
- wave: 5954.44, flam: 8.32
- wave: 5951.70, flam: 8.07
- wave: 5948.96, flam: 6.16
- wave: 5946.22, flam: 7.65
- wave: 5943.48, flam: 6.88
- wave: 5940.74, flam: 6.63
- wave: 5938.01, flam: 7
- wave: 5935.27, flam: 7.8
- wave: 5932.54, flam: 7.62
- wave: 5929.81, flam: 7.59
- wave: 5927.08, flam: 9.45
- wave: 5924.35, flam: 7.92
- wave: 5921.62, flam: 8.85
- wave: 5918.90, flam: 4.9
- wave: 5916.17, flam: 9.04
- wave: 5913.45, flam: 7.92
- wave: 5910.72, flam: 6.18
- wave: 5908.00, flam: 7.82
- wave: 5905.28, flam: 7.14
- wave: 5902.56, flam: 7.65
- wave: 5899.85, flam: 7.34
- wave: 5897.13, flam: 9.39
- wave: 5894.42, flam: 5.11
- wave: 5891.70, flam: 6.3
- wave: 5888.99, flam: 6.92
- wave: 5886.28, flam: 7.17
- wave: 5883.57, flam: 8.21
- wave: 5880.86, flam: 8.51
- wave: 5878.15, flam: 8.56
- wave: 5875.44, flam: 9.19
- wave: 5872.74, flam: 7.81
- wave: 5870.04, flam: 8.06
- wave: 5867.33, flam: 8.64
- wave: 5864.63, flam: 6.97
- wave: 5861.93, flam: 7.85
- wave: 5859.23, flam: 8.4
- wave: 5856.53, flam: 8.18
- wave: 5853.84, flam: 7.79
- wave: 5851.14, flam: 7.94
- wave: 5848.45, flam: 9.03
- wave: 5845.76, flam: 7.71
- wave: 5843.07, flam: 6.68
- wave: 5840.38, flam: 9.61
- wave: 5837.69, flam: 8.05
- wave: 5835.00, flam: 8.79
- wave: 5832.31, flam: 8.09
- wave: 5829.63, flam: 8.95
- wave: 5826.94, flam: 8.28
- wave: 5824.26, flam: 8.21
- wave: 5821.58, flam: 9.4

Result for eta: -0.12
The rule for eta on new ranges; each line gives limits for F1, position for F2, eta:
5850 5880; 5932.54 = 0.08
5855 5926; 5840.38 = -0.03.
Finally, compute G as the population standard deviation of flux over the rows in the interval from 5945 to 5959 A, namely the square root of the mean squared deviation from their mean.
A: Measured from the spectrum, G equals 0.7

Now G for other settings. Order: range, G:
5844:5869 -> 0.6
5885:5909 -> 1.1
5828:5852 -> 0.8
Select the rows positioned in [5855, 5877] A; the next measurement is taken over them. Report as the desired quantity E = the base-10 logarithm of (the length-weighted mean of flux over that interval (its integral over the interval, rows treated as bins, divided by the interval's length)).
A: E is 0.911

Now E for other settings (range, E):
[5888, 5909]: 0.858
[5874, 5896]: 0.876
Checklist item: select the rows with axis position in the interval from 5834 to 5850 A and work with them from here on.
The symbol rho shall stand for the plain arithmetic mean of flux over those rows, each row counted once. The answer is 8.31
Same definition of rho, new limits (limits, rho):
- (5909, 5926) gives 7.47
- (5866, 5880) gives 8.45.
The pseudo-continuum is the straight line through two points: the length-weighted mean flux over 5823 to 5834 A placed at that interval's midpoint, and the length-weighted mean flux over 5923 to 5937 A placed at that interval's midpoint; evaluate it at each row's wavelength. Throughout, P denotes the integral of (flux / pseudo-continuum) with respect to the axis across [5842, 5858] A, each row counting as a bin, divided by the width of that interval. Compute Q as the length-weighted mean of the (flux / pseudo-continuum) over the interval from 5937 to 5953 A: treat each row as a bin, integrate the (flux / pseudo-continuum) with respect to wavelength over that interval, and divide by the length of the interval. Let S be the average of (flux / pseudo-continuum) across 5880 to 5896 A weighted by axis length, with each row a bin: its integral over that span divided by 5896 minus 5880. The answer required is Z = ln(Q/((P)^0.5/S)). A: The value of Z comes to -0.253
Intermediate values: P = 0.95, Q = 0.88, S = 0.86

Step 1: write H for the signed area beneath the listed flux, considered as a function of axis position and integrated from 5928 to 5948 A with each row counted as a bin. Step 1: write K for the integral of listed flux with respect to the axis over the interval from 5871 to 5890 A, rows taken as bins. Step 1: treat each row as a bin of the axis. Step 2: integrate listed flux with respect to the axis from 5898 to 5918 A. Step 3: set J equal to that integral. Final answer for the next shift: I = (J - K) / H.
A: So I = -0.01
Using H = 147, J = 151.3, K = 153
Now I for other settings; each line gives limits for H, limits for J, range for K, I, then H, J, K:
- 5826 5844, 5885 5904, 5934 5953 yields 0.00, 151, 135.4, 136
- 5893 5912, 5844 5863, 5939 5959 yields 0.05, 137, 154.0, 146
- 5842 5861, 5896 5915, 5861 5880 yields -0.07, 152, 144.9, 155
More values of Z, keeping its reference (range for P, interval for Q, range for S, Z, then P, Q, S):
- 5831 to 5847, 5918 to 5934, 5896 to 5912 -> -0.092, 0.98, 0.97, 0.93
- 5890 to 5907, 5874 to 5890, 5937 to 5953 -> -0.071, 0.88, 0.99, 0.88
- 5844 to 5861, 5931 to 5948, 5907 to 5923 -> -0.175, 0.98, 0.90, 0.92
